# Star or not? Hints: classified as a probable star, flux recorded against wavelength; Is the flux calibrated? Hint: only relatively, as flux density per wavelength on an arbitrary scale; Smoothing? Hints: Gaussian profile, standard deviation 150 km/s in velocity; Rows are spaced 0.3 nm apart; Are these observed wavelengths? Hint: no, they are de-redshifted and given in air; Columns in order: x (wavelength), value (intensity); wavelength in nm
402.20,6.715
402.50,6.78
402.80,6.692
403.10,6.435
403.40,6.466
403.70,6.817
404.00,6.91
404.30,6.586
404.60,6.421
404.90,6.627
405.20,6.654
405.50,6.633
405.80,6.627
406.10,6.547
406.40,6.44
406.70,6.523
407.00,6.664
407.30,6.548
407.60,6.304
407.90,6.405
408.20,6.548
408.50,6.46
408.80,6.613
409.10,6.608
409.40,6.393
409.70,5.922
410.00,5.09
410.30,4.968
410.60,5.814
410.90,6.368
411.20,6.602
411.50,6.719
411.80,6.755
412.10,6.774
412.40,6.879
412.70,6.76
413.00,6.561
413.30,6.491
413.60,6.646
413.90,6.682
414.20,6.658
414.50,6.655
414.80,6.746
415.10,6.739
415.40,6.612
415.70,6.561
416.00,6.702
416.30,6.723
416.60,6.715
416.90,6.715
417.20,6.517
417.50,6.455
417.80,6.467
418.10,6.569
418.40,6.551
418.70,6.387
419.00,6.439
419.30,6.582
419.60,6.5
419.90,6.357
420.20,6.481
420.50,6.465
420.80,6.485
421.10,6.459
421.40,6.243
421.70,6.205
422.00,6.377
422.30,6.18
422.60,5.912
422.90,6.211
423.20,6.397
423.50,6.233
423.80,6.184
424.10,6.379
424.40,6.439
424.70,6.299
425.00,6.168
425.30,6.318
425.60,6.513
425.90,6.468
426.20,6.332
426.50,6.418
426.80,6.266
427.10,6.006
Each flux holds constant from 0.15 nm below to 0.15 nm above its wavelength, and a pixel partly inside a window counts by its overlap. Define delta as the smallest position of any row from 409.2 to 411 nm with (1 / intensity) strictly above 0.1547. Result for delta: 409.40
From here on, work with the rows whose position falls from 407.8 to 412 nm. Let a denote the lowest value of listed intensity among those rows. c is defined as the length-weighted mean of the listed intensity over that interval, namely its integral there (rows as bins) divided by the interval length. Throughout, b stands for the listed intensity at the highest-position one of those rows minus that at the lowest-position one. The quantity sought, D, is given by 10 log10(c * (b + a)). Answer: 15.2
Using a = 4.968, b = 0.35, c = 6.24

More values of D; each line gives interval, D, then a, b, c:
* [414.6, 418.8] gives 16.0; 6.387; -0.36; 6.61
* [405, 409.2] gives 16.1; 6.304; -0.05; 6.54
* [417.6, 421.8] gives 15.8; 6.205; -0.26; 6.45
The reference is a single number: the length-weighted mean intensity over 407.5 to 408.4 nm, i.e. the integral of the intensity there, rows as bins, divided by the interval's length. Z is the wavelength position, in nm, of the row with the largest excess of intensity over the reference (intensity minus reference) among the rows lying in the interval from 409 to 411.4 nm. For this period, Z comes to 409.10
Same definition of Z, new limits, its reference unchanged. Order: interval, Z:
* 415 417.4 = 415.10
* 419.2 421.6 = 419.30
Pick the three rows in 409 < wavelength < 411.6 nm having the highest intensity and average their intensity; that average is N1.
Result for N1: 6.64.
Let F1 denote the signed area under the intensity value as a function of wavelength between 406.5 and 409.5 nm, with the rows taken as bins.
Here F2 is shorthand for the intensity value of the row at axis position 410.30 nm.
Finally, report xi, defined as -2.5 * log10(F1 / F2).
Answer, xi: -1.49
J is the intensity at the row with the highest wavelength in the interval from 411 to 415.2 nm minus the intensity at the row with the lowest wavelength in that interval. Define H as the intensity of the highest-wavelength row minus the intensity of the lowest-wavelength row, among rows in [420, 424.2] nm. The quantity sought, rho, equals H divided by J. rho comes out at -0.7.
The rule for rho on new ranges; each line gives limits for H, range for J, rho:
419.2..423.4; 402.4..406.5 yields 0.5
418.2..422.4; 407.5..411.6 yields -0.9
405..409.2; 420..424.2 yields 0.5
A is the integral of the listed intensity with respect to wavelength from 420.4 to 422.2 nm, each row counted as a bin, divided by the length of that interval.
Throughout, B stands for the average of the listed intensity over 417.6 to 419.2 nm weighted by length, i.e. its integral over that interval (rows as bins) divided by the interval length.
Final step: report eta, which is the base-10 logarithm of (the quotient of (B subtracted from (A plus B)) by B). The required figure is -0.008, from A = 6.4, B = 6.48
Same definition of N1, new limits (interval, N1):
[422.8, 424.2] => 6.34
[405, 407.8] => 6.65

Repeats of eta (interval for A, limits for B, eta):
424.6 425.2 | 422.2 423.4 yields 0.004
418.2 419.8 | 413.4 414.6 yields -0.011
